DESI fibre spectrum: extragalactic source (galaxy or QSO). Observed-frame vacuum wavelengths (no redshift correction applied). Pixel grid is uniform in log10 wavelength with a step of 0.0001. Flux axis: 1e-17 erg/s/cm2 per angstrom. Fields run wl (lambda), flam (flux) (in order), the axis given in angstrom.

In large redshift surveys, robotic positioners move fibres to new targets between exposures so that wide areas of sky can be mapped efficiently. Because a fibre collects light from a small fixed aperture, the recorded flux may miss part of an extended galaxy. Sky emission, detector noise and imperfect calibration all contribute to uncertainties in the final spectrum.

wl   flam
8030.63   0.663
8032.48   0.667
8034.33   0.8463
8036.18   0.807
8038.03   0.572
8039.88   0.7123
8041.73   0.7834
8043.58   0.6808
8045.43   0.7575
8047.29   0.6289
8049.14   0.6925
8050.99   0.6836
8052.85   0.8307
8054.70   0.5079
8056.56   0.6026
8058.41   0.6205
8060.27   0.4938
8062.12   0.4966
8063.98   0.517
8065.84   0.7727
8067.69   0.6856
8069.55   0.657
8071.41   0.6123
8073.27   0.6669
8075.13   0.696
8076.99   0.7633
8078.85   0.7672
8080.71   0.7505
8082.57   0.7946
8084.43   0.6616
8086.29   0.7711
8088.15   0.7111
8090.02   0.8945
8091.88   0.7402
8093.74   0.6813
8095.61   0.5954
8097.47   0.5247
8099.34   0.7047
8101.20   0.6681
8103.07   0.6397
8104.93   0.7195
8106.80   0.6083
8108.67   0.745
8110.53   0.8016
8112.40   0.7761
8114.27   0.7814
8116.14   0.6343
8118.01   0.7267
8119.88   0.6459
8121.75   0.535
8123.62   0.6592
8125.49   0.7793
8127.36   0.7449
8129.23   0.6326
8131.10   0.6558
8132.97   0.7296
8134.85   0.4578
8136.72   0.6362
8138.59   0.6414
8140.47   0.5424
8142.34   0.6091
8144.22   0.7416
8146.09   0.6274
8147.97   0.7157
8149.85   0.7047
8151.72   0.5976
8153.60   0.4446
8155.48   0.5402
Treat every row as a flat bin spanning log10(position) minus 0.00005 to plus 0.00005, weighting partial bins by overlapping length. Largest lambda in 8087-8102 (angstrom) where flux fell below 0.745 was 8101.20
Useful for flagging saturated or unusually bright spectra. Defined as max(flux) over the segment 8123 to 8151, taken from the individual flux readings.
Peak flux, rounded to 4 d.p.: 0.7793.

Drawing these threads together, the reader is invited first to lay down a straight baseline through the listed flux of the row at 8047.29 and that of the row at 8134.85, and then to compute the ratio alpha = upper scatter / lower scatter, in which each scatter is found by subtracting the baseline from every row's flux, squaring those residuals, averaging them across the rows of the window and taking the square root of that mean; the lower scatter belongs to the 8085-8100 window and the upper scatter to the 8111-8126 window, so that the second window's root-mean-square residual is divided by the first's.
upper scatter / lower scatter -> 1.1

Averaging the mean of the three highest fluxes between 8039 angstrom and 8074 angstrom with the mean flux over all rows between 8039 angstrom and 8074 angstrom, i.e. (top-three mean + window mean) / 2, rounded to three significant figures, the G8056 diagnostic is 0.724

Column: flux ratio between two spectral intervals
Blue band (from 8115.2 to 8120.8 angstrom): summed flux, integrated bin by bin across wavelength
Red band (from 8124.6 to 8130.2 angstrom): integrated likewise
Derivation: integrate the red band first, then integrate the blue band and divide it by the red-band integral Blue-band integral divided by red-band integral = 0.93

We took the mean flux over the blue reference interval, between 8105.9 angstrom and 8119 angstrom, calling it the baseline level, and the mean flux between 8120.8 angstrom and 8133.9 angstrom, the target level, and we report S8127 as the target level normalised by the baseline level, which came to 0.93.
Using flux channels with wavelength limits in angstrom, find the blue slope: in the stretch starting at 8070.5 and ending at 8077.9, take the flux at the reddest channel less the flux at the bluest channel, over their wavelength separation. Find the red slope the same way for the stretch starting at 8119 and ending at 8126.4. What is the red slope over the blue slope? 1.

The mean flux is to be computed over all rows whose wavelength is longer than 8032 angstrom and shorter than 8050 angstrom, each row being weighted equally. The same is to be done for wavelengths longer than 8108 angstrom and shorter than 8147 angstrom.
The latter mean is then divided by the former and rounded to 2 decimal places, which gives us 0.94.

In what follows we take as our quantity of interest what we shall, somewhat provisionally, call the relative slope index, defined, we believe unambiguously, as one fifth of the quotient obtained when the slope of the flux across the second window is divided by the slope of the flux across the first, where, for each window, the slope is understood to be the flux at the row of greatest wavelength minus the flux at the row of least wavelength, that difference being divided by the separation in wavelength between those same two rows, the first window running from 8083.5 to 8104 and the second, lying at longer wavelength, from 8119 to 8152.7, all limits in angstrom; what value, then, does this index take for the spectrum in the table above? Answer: 0.26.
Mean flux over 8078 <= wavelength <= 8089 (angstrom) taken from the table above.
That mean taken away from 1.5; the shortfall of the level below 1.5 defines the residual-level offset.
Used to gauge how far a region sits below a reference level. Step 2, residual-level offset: 0.757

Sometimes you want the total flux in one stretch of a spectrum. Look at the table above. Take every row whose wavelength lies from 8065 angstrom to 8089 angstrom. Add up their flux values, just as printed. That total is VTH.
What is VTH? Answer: 9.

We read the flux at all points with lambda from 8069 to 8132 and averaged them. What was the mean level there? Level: 0.70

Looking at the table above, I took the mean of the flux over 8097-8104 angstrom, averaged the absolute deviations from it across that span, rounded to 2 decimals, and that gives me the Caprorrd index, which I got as 0.05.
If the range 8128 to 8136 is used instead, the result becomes 0.08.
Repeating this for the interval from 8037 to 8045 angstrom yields 0.06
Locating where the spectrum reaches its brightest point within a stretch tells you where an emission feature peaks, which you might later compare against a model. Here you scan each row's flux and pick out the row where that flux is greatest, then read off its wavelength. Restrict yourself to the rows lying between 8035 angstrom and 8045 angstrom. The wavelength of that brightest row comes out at 8036.18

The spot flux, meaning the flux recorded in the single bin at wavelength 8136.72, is 0.6362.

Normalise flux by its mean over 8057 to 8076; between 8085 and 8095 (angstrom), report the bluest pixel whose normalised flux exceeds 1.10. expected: 8086.29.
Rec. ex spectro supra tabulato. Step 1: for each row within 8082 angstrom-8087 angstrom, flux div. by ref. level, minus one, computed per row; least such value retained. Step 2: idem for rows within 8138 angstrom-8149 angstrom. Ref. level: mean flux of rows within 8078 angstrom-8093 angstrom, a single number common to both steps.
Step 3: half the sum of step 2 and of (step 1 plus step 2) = -0.35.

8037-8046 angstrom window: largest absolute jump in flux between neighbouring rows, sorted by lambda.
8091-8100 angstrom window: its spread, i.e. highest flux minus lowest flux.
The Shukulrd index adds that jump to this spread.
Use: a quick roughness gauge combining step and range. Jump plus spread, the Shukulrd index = 0.36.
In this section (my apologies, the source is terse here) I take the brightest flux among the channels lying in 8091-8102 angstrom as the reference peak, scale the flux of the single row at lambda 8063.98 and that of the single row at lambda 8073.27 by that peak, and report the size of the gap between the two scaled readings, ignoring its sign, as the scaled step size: 0.20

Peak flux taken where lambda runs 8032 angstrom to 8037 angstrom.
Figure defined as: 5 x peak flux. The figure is 4.23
